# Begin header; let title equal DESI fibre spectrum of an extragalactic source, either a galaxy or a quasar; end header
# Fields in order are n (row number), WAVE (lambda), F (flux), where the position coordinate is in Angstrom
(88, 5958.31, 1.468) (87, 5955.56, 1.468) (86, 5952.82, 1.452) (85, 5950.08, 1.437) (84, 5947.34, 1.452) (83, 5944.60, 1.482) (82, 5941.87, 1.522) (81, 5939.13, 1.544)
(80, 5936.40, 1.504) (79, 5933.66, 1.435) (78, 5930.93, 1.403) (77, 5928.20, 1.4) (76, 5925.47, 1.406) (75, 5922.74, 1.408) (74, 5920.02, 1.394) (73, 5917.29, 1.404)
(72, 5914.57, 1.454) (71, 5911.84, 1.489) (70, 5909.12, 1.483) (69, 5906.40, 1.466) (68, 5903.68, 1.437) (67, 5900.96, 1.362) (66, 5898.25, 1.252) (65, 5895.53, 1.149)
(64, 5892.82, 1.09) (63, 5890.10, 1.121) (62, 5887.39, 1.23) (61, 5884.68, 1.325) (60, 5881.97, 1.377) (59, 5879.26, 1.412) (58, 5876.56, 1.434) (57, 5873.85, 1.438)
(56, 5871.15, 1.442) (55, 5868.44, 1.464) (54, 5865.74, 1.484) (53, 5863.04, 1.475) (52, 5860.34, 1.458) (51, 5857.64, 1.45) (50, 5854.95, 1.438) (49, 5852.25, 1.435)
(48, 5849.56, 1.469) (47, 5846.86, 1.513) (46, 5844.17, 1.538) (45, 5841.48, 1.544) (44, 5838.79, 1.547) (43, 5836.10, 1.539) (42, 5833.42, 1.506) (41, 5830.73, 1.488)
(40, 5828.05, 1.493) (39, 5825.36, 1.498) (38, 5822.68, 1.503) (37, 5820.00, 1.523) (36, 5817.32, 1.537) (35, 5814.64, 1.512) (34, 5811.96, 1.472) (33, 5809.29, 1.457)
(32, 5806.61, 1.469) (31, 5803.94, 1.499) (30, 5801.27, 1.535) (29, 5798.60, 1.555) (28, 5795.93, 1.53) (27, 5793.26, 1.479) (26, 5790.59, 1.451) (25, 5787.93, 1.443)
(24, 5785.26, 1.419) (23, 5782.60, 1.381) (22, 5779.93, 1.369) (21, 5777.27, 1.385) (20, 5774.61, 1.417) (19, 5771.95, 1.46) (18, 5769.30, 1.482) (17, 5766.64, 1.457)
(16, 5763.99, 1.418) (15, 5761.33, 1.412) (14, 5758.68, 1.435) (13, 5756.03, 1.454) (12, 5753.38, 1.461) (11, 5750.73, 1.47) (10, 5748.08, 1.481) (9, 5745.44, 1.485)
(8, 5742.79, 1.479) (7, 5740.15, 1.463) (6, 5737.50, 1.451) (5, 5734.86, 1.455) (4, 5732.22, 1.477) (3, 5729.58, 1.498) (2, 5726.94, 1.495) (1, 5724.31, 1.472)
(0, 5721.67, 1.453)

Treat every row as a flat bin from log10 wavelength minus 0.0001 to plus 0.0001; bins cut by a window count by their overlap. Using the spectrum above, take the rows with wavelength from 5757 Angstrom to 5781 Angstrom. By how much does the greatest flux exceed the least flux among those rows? 0.11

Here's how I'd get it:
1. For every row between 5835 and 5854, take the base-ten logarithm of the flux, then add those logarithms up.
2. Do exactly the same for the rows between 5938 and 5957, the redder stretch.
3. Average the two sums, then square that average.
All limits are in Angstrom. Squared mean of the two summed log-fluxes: 1.50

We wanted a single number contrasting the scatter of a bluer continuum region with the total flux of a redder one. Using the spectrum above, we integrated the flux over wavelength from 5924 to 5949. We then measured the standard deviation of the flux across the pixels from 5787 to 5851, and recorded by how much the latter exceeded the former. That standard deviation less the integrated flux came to -36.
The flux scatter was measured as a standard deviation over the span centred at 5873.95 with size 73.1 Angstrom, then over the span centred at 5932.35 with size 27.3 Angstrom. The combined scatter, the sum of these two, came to 0.18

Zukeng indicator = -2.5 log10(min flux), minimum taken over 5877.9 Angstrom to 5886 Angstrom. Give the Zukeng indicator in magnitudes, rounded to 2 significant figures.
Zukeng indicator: -0.31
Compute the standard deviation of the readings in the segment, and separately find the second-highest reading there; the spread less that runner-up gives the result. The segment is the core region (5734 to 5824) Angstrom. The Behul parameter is -1.49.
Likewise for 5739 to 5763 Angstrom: -1.46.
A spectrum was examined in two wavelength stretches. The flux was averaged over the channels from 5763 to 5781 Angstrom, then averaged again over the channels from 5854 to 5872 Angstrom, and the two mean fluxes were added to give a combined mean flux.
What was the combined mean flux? 2.89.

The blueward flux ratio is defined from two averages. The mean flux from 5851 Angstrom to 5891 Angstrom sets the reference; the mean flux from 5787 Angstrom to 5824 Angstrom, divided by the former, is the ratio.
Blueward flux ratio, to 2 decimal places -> 1.07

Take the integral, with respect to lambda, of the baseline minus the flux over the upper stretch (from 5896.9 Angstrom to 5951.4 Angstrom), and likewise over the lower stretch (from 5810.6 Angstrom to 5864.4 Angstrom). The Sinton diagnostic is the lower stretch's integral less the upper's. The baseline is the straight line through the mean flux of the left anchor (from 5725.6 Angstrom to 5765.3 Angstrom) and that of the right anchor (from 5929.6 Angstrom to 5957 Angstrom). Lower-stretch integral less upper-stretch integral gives -3.4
